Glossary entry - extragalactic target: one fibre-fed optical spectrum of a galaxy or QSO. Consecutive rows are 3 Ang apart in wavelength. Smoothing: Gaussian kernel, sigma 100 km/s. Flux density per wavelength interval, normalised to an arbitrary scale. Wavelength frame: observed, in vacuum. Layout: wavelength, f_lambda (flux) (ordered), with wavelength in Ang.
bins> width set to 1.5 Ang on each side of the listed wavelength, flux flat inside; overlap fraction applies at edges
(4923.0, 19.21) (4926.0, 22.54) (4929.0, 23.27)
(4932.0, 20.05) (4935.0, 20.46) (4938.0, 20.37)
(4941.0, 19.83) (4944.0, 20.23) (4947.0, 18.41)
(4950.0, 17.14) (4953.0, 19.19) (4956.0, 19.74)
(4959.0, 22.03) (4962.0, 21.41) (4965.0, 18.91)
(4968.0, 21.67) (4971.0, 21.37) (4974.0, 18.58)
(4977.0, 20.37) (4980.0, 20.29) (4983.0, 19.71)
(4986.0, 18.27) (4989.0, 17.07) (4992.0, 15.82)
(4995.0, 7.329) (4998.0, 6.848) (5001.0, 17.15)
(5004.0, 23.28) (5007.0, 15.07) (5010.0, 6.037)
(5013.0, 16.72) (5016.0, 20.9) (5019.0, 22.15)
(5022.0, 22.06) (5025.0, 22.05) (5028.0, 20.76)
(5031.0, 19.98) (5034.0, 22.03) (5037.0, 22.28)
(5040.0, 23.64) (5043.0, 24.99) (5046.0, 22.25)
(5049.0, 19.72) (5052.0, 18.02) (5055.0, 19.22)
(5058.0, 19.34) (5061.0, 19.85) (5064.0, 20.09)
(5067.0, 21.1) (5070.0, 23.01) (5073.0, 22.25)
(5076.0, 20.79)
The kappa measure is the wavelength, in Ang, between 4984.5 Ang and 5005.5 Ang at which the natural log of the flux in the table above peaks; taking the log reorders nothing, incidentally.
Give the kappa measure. 5004.0 Ang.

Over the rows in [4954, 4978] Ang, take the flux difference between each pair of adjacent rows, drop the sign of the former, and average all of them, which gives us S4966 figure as 1.9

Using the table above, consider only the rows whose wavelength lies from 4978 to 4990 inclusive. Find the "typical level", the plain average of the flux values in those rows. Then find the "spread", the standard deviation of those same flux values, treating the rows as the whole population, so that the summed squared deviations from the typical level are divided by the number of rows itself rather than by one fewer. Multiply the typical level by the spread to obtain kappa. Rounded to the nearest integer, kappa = 24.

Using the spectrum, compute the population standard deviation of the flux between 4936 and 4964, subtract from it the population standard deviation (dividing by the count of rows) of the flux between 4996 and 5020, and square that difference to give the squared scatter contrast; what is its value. 22.4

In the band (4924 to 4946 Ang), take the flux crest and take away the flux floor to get 3.4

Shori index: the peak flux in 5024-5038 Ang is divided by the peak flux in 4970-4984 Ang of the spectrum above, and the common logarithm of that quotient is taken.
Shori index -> 0.02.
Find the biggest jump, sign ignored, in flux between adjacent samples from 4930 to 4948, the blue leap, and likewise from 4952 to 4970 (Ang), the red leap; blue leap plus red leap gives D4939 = 5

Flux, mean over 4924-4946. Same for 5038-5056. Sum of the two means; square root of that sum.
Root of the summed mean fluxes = 6.50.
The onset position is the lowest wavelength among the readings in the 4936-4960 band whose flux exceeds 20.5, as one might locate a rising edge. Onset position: 4959.0 Ang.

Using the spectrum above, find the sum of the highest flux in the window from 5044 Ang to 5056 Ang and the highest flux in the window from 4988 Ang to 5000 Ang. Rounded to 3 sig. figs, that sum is 39.3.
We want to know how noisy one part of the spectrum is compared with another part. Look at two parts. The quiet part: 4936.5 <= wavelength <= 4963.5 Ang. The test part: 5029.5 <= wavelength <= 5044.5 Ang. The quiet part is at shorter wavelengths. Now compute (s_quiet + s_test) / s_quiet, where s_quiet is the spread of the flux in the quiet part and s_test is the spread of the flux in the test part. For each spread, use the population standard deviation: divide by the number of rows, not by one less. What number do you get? 2.2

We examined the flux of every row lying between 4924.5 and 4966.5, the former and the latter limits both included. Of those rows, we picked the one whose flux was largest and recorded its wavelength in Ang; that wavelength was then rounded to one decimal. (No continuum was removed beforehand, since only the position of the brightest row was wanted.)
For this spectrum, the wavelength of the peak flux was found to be 4929.0 Ang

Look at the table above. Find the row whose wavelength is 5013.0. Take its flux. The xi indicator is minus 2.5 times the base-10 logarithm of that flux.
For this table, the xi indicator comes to -3.06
